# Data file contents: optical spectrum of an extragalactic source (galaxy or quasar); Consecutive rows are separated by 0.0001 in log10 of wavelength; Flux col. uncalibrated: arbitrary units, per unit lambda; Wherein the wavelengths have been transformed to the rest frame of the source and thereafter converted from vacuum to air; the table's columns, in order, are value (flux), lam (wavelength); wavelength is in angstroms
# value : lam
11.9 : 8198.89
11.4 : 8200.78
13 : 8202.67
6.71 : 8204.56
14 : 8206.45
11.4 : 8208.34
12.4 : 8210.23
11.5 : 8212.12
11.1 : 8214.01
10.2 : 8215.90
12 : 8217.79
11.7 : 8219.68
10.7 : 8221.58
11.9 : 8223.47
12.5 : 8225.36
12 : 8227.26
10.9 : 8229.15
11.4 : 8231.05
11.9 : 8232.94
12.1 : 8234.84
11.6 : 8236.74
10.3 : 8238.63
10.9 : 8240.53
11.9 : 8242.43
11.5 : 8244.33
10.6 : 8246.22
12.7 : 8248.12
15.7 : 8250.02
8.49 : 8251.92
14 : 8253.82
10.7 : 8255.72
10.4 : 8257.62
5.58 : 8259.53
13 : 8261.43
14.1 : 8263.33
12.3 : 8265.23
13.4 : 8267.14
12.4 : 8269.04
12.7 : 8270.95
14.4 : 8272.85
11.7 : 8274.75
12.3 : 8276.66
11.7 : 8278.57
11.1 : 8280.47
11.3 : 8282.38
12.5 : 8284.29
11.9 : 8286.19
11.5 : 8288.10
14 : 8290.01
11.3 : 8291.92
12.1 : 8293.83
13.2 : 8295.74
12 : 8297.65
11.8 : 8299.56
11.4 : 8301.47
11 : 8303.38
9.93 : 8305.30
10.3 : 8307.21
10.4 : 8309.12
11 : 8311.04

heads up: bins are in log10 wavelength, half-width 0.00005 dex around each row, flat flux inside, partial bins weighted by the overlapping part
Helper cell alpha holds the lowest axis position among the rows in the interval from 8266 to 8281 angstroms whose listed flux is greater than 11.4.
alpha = 8267.14 angstroms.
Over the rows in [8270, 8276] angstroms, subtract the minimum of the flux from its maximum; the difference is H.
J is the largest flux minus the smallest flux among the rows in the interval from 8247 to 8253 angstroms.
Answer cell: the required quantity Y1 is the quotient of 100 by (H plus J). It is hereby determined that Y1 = 10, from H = 2.7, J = 7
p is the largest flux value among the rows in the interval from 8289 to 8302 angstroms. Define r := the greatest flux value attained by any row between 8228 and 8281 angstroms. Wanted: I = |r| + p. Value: 29.7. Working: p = 14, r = 15.7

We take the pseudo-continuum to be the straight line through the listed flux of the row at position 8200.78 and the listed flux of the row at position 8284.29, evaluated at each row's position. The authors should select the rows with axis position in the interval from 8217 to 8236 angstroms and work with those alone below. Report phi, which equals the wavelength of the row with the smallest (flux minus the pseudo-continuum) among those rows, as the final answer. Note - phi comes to 8221.58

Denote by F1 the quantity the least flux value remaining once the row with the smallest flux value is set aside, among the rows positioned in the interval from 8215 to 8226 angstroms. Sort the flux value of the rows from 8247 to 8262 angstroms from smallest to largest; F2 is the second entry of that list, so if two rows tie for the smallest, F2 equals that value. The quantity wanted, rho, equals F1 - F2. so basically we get 2.2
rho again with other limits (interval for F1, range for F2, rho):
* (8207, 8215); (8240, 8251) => 0.5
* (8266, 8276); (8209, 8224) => 1.7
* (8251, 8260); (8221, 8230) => -2.4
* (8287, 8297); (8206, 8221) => 0.4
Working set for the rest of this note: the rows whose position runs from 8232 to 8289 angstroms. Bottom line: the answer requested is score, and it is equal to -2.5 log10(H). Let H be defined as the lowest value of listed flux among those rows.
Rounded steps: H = 5.58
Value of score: -1.9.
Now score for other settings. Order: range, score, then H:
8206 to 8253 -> -2.3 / 8.49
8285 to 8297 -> -2.6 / 11.3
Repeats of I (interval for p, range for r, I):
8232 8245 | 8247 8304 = 27.8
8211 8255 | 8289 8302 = 29.7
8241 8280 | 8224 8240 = 28.2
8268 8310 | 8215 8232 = 26.9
